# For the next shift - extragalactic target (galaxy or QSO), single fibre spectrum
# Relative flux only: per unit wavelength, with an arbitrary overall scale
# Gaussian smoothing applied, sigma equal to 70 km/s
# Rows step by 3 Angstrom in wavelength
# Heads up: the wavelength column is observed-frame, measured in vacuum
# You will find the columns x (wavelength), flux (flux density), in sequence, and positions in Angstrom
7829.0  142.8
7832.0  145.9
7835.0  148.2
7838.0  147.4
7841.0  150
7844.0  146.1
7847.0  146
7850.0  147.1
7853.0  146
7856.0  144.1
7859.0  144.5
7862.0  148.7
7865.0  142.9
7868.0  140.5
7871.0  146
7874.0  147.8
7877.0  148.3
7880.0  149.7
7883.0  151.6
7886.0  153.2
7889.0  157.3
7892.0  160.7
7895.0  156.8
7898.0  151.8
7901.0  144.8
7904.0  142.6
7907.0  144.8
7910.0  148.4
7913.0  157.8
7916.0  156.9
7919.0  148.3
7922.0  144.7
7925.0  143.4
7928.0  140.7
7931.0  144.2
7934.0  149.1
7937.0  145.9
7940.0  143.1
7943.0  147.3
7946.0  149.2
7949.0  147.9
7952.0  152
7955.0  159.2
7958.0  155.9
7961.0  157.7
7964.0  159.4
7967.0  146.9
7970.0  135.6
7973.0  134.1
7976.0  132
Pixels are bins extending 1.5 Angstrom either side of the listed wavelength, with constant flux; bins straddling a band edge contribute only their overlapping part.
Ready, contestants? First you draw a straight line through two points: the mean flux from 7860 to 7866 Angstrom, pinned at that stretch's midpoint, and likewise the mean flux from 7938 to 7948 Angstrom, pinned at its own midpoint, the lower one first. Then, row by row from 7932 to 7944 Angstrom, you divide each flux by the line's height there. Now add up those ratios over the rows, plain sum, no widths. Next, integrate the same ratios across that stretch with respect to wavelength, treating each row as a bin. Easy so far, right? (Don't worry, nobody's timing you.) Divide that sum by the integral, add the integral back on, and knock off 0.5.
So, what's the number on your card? 12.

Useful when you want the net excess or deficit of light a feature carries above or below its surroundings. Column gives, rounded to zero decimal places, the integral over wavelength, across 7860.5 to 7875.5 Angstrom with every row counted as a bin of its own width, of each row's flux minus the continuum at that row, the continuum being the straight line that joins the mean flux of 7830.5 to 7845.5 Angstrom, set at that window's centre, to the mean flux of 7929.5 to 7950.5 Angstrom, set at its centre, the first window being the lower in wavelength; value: -31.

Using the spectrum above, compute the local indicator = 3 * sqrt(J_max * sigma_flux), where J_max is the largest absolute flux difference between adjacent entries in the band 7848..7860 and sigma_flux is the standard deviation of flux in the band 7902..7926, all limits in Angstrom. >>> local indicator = 10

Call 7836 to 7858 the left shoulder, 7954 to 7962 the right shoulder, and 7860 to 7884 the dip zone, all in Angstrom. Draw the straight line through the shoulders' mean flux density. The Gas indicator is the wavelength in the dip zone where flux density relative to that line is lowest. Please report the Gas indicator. 7868.0 Angstrom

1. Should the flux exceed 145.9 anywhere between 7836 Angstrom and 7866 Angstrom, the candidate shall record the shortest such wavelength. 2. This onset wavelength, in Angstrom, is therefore 7838.0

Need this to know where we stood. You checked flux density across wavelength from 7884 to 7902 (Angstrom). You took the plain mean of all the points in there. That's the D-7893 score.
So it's 154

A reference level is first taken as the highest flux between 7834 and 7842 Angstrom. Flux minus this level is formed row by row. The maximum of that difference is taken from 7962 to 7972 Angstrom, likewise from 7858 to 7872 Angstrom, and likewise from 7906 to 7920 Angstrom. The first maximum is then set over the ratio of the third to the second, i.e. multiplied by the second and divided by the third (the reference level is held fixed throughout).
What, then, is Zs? -1.6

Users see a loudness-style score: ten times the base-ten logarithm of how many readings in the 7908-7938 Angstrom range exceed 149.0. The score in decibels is 5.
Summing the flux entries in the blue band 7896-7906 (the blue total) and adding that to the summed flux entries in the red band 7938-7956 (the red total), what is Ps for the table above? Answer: 1338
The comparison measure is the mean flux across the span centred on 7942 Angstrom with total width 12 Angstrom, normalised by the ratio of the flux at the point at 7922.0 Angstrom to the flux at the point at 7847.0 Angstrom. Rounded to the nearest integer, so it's 148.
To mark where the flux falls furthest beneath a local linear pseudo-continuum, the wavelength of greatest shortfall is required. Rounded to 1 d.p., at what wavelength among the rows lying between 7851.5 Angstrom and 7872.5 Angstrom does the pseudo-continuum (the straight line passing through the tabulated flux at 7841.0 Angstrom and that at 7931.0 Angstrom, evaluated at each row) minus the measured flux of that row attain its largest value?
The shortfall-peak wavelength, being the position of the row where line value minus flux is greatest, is 7868.0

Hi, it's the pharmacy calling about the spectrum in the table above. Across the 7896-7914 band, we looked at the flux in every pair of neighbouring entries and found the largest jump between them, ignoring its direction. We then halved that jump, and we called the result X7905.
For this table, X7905 4.7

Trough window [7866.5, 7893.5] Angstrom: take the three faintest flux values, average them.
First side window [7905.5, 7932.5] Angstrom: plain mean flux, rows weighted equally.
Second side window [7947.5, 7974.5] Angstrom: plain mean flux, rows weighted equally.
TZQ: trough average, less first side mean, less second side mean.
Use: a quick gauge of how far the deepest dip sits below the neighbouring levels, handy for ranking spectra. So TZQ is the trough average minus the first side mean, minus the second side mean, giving -152.8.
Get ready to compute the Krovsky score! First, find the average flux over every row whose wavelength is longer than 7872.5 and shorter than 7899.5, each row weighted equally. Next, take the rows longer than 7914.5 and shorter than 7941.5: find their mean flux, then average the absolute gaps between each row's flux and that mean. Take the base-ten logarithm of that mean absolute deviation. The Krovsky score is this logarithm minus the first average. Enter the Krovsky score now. -152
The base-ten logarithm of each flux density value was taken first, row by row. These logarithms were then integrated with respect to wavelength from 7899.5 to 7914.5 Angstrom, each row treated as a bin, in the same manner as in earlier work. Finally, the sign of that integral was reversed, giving -33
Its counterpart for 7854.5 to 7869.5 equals -32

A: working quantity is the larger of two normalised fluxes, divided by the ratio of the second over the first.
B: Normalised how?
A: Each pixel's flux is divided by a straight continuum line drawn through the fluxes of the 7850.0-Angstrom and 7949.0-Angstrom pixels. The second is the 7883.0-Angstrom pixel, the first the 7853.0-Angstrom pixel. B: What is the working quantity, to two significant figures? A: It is 0.99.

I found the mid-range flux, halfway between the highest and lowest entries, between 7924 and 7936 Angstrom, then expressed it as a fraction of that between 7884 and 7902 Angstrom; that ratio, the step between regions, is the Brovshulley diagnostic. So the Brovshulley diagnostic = 0.95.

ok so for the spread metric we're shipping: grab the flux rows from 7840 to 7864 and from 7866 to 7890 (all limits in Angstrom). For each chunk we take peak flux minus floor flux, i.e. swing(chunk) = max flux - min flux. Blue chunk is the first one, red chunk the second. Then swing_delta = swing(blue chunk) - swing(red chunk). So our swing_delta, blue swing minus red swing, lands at -11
